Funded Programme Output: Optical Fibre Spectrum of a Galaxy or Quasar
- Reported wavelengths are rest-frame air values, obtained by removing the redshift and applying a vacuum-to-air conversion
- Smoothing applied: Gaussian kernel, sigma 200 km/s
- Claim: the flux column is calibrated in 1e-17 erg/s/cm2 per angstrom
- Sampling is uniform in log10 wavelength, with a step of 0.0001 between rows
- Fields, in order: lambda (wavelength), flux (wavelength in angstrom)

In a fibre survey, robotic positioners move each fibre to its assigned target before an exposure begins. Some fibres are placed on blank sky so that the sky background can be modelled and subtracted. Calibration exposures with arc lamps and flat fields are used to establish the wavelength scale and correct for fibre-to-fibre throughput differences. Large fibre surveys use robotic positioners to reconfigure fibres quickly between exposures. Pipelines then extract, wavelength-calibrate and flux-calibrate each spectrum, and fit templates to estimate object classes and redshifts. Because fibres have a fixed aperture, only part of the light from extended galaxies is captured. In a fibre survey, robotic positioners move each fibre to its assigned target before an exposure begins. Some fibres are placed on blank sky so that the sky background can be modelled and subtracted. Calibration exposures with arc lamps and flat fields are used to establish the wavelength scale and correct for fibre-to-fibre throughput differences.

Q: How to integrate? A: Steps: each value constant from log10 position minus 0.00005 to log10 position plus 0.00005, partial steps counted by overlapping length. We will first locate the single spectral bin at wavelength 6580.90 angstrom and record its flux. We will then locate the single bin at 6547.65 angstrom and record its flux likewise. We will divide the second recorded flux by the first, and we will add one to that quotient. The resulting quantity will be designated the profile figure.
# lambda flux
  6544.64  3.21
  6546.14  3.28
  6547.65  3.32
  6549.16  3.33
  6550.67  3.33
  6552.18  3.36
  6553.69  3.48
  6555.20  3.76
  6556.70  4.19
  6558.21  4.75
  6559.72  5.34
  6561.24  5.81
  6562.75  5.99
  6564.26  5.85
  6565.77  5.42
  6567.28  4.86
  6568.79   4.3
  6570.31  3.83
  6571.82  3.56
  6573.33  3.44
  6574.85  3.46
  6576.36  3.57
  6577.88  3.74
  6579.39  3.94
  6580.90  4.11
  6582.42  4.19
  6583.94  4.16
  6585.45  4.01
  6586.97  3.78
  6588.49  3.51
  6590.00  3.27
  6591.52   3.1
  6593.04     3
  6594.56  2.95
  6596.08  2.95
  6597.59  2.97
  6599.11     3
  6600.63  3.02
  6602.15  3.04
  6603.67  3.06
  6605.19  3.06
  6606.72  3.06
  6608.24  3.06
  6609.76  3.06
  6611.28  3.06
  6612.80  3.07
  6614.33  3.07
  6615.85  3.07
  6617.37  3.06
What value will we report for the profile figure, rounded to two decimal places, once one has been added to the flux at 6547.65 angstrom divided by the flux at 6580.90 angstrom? 1.81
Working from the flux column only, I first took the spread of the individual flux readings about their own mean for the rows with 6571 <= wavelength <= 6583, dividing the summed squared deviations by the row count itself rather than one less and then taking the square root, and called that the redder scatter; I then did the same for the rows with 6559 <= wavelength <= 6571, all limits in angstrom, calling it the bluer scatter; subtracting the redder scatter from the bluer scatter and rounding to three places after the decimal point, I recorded 0.456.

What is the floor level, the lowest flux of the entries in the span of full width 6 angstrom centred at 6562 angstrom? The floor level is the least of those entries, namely 5.34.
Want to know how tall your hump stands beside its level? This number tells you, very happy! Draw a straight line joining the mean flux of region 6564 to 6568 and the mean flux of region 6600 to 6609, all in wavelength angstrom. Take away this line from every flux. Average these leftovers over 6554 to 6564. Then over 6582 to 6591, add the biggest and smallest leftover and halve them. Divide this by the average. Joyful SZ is 0.5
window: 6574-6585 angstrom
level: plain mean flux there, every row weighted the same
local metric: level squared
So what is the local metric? 15.1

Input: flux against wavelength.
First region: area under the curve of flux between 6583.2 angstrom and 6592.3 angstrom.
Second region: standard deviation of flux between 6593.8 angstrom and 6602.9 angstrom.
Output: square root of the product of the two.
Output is 1.1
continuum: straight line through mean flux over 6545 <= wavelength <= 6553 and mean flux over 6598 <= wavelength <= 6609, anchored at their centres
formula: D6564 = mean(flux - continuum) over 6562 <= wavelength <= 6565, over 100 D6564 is 0.027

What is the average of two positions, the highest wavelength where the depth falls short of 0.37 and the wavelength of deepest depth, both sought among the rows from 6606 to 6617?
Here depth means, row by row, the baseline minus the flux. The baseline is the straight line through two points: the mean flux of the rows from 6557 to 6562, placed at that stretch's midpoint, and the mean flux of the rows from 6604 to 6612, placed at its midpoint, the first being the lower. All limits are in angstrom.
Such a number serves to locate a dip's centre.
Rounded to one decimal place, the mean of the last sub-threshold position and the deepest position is 6611.3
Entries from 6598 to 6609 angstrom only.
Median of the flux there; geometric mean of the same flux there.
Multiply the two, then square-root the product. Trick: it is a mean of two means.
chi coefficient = 3.1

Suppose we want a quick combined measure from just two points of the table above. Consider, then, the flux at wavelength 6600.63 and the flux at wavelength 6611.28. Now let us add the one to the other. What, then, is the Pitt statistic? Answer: 6.1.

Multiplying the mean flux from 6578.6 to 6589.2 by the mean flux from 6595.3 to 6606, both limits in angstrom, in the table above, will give 11.9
